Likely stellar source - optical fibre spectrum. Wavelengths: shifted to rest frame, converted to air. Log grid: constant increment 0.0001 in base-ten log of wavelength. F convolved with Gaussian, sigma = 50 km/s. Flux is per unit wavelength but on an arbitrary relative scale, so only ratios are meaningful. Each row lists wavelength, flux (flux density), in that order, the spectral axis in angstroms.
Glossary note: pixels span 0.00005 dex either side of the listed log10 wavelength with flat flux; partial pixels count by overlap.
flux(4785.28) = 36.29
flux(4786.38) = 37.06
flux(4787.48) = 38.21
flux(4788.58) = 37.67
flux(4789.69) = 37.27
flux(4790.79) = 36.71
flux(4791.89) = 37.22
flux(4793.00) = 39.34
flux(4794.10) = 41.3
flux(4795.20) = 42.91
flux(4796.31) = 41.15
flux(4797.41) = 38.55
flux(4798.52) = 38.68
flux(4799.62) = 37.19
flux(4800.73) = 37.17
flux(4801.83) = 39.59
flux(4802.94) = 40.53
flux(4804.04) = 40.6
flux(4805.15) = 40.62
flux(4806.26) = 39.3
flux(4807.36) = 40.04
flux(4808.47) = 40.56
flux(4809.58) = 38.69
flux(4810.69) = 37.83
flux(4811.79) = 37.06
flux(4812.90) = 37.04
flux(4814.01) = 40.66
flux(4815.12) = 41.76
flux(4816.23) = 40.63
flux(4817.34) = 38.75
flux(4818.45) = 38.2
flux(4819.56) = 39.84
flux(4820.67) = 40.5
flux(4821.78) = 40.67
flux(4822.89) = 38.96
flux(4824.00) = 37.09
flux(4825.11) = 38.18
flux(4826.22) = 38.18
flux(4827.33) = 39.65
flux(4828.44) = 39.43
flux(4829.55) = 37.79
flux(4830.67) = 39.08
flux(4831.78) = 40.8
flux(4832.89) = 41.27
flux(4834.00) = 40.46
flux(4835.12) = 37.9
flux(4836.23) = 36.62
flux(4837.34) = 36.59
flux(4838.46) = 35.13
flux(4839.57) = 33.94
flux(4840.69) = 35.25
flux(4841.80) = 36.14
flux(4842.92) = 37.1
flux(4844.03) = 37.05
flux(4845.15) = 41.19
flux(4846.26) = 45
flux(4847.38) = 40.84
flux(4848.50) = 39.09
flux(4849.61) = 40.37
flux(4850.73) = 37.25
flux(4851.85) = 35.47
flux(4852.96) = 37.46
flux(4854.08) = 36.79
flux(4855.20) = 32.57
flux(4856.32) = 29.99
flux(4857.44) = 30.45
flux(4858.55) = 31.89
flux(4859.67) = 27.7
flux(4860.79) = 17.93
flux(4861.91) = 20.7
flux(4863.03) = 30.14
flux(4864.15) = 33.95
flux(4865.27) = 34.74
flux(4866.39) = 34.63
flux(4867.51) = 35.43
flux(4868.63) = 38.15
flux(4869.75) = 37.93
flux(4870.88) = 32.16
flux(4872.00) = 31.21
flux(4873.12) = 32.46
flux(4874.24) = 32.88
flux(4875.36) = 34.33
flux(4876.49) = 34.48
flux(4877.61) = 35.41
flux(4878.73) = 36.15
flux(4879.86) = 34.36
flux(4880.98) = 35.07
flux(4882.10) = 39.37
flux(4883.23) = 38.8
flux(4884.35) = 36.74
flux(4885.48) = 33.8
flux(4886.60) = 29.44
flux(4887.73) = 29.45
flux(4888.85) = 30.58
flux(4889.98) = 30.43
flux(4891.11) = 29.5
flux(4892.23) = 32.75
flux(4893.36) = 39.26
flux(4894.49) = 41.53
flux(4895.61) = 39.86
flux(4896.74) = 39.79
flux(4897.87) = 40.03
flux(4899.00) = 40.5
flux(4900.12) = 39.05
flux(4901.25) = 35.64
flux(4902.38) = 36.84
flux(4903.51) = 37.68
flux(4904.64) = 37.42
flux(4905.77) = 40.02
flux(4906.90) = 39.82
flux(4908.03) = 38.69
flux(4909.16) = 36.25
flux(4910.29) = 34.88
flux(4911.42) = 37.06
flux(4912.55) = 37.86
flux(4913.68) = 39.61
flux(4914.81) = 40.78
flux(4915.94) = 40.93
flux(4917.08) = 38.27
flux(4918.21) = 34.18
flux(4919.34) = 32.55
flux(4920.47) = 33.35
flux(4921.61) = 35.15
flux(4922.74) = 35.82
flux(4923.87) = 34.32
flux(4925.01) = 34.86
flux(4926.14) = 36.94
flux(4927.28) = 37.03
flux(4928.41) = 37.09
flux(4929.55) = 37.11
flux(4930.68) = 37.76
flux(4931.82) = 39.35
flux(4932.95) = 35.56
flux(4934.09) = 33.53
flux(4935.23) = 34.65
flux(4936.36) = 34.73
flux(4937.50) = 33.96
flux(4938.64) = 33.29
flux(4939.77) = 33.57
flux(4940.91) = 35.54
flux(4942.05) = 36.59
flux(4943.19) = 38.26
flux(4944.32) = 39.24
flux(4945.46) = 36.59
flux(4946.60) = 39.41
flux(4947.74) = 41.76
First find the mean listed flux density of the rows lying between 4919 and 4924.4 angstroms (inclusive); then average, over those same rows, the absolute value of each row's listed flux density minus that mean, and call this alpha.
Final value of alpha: 1.03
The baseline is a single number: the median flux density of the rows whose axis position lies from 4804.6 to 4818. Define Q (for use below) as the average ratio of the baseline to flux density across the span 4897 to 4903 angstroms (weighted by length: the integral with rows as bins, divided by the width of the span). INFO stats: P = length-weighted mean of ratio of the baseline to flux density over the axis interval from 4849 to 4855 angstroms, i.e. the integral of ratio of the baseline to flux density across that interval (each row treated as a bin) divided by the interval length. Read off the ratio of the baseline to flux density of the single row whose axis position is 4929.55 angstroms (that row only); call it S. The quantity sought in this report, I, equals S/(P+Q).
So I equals 0.51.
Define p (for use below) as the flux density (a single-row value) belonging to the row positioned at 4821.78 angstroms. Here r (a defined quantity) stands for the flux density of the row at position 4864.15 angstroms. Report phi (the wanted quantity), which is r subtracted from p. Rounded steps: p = 40.67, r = 33.95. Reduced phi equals 7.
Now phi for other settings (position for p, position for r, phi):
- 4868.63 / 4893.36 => -1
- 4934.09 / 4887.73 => 4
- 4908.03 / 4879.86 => 4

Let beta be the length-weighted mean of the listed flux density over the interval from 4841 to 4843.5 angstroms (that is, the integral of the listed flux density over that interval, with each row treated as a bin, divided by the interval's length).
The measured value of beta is 36.6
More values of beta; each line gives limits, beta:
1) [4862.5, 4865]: 32.4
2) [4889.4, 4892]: 30.3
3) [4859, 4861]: 24.1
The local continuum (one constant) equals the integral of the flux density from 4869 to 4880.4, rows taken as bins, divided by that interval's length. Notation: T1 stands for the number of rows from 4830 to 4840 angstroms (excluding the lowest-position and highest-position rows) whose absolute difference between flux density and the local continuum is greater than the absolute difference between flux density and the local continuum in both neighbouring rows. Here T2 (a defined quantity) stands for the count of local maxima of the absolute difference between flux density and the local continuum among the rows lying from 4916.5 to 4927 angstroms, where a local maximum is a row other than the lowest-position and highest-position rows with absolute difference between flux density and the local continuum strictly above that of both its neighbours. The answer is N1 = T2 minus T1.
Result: 1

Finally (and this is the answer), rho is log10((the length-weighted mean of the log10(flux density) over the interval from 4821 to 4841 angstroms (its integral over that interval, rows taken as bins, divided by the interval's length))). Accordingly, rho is 0.199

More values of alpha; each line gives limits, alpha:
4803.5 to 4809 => 0.44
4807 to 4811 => 1.02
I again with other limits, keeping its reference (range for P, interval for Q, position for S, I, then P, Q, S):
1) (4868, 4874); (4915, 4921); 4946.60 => 0.44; 1.16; 1.11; 1.01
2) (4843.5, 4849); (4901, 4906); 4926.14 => 0.53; 0.98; 1.06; 1.07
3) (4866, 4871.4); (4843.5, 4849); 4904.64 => 0.51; 1.11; 0.98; 1.06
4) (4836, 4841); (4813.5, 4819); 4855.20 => 0.58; 1.12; 0.99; 1.22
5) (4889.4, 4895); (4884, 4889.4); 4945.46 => 0.45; 1.17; 1.26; 1.08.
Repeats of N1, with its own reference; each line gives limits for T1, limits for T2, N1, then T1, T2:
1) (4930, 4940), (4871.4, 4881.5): -2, 3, 1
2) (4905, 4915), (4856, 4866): 1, 0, 1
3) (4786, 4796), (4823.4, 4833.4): 0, 1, 1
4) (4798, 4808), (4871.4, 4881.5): 0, 1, 1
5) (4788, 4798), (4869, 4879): 0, 1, 1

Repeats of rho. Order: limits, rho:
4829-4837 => 0.202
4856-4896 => 0.181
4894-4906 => 0.201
